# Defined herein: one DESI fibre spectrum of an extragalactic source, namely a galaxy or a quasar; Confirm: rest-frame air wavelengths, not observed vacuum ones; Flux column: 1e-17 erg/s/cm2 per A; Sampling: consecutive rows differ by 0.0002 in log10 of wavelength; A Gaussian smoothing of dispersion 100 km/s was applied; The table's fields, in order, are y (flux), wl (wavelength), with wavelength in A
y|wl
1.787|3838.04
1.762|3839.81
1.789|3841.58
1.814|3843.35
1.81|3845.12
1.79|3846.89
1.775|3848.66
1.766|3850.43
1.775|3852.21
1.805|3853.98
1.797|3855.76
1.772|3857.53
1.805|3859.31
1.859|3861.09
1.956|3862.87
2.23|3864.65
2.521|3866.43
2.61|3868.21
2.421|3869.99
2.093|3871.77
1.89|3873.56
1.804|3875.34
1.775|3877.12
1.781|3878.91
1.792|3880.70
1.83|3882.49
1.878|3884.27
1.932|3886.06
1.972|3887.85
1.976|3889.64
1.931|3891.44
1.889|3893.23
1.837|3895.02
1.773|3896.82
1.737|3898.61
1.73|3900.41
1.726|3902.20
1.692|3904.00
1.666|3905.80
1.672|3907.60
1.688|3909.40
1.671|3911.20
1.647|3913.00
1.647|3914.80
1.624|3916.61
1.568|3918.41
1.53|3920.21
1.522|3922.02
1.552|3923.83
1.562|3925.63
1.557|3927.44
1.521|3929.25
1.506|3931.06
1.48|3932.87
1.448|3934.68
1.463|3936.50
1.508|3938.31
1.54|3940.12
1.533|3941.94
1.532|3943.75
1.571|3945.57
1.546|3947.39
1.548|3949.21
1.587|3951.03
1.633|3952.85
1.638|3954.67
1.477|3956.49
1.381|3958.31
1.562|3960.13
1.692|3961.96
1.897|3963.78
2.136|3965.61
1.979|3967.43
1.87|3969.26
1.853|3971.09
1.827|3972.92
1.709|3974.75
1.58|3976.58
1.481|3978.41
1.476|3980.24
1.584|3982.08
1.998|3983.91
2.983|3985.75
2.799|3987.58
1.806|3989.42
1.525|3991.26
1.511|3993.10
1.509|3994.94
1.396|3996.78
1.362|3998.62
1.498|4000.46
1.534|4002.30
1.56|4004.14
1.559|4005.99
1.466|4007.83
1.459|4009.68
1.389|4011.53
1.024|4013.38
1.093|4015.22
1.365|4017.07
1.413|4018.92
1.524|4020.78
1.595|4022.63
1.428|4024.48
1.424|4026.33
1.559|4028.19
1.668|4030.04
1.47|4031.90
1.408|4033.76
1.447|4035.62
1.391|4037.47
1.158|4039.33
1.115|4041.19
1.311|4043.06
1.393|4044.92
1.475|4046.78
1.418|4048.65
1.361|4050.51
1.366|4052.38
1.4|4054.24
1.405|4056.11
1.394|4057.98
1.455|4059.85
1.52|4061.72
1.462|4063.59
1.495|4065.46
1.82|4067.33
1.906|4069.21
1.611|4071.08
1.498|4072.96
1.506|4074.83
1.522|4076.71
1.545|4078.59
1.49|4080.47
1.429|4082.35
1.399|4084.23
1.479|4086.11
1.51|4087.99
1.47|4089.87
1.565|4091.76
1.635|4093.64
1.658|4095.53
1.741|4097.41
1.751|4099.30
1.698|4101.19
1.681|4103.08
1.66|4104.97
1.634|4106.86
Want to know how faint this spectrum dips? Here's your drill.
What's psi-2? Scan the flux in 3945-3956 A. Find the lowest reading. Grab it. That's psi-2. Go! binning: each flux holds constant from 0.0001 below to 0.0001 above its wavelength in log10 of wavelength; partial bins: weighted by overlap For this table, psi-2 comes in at 1.546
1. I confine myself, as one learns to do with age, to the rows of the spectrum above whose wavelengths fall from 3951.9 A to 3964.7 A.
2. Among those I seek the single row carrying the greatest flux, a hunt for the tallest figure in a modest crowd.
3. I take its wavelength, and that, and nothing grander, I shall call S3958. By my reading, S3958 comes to 3963.78 A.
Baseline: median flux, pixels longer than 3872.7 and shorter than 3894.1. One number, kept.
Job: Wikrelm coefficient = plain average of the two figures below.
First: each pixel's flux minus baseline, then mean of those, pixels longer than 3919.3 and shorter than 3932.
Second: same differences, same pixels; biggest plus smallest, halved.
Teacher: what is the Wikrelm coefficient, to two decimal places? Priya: -0.35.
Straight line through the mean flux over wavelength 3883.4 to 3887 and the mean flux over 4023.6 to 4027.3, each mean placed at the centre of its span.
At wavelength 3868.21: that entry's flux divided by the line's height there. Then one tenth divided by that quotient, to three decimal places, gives 0.075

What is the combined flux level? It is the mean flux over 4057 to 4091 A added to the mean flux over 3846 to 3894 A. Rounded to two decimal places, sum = 3.47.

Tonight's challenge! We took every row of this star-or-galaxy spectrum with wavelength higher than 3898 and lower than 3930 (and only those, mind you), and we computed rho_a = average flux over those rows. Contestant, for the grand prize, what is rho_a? 1.63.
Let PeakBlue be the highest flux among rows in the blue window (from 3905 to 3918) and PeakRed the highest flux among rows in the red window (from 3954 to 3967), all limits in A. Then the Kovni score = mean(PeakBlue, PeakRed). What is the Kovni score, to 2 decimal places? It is 1.91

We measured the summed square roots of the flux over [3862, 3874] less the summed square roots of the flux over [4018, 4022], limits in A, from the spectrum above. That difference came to 8.0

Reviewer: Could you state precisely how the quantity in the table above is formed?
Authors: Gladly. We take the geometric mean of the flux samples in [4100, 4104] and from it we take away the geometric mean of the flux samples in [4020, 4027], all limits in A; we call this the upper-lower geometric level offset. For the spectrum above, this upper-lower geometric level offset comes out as 0.20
